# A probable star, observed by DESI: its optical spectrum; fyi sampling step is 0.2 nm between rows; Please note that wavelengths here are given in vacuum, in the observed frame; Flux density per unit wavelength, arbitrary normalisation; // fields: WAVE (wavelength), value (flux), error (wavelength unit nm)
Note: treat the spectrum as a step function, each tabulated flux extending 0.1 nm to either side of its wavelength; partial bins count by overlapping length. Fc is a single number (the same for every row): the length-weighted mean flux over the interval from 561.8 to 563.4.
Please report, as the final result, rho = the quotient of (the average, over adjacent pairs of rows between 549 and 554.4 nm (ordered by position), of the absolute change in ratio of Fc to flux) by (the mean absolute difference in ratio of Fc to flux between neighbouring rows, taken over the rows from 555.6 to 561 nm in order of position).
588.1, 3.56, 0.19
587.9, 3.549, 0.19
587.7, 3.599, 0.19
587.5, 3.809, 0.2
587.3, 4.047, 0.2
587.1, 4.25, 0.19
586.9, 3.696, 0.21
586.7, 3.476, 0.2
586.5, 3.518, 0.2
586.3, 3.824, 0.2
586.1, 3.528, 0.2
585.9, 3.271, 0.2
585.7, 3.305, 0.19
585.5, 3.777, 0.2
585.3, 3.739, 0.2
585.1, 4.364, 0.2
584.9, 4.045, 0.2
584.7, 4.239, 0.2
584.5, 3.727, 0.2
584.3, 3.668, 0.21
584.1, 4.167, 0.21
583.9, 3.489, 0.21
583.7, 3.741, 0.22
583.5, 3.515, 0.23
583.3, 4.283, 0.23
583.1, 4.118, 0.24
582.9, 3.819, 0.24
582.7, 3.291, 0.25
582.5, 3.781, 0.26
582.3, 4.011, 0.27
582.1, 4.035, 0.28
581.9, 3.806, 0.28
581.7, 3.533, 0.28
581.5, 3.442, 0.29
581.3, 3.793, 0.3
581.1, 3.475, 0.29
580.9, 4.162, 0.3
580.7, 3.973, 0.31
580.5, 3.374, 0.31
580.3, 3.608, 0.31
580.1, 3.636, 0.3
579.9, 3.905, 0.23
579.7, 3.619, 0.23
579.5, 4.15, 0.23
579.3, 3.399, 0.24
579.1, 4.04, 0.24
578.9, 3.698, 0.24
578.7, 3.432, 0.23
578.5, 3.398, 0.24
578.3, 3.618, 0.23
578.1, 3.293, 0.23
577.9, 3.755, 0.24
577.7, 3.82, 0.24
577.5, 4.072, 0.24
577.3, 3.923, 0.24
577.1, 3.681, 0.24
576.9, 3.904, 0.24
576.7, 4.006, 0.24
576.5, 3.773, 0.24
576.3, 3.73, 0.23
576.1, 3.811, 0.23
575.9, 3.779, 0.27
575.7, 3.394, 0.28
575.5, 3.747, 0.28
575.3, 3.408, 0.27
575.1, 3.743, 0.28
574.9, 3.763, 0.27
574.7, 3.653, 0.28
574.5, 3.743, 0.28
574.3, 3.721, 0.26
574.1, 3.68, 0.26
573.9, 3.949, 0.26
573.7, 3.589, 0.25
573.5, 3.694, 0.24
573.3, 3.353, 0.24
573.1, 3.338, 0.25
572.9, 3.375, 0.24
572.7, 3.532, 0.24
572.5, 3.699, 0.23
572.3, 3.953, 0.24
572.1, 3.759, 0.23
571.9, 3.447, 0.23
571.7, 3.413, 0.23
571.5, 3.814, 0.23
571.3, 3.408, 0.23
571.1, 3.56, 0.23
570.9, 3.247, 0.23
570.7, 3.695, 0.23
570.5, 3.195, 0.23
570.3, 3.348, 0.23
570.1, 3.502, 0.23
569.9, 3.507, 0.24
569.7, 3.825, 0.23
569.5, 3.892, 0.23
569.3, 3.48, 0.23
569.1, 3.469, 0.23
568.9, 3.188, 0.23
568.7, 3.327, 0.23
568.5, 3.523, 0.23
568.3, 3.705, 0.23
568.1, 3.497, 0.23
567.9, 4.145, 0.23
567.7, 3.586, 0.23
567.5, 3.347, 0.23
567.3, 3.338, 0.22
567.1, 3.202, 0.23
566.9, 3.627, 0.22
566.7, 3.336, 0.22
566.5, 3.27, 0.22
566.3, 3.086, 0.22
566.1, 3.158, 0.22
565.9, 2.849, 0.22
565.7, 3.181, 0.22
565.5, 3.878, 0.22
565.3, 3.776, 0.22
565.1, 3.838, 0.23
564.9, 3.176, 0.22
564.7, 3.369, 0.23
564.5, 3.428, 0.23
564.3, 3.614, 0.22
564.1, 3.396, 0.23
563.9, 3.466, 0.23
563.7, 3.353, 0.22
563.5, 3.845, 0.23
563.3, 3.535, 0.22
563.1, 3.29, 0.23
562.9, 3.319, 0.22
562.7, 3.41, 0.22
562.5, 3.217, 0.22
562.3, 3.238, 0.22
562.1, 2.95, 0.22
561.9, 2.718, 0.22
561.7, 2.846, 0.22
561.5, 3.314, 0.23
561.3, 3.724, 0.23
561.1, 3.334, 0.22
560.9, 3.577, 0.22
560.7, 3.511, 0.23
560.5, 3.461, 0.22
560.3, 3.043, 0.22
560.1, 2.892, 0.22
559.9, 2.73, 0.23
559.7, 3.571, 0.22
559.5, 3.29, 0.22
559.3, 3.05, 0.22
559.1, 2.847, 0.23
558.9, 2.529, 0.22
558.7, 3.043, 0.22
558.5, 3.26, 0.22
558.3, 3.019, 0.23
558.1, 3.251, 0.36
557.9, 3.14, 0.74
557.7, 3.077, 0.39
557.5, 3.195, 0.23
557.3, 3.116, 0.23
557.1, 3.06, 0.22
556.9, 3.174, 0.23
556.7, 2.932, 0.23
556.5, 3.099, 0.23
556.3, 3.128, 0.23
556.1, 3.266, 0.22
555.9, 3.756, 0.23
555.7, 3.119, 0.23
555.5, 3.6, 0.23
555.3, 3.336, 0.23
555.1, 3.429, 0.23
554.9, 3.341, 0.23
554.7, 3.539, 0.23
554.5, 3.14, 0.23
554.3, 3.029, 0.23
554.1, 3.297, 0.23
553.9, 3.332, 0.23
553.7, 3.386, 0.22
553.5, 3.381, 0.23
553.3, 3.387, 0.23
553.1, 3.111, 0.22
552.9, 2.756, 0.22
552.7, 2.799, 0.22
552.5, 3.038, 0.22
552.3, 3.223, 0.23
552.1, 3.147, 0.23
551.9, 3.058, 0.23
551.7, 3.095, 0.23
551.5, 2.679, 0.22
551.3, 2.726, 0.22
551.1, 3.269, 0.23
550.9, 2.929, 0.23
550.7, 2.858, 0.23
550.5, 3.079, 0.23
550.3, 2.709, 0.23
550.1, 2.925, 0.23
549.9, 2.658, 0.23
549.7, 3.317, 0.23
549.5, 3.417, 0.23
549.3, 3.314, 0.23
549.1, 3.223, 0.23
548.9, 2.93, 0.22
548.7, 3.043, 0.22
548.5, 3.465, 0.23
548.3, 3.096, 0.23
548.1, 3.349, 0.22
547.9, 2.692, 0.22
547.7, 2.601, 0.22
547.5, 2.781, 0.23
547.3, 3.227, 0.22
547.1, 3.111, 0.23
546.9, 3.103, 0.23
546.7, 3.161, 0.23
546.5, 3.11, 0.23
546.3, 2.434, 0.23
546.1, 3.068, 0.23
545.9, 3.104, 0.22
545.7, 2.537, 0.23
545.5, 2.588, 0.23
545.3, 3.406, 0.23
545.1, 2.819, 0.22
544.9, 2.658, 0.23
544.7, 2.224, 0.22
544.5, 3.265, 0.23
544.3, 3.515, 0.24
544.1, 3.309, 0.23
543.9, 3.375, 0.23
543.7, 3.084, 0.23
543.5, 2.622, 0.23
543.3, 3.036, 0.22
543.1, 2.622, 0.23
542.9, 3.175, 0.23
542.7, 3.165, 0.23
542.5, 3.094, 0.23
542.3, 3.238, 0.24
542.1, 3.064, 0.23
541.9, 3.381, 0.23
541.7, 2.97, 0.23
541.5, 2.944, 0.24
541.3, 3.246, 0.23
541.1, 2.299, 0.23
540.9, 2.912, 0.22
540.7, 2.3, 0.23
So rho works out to 0.90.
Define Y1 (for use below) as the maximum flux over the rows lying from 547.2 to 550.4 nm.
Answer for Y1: 3.465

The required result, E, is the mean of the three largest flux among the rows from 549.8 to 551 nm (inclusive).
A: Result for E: 2.98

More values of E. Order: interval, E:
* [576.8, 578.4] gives 3.97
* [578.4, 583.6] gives 4.20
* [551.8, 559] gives 3.63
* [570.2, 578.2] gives 4.01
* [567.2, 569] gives 3.81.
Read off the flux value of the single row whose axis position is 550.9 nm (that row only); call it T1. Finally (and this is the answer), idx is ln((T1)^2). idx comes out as 2.1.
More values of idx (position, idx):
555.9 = 2.6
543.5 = 1.9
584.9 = 2.8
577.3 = 2.7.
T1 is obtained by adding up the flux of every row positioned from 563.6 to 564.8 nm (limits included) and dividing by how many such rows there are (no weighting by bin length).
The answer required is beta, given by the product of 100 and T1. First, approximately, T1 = 3.4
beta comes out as 344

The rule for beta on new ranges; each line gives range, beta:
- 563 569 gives 344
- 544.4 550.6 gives 298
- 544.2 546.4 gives 287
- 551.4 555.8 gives 319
